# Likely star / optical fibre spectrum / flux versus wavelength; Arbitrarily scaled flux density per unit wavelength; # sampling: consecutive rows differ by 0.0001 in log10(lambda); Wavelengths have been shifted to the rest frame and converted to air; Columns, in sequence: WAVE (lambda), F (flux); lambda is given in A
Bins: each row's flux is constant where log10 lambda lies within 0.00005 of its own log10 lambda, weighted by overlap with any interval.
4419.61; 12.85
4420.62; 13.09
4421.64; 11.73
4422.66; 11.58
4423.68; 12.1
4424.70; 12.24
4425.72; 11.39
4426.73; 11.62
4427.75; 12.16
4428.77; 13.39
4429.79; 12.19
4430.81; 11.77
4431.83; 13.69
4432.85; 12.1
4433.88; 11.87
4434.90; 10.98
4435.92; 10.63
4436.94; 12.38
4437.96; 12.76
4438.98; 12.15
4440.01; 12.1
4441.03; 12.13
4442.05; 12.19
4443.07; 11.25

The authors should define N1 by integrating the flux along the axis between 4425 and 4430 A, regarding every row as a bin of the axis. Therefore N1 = 61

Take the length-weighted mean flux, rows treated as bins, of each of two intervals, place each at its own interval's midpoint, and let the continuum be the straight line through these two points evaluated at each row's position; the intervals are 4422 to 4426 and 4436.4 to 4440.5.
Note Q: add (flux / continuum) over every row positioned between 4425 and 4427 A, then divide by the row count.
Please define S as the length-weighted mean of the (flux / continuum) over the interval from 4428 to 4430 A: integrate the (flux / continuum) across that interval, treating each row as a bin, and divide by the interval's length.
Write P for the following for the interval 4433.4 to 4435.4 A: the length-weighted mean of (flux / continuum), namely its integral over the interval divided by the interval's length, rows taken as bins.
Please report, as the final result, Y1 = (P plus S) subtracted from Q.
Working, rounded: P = 0.94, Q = 0.97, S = 1.07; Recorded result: -1.04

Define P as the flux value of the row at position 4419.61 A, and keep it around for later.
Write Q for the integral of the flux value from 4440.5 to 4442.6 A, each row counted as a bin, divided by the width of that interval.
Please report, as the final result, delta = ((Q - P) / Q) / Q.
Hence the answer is -0.0045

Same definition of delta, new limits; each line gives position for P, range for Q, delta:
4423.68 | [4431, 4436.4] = -0.0018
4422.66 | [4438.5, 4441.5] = 0.0036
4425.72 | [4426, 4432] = 0.0064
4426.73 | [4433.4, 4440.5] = 0.0016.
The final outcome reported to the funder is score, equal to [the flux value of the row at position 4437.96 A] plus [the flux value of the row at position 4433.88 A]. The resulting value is 24.6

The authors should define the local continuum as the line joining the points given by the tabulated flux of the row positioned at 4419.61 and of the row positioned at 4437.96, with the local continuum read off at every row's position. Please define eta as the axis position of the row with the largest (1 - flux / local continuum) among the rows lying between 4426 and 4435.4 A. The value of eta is 4434.90 A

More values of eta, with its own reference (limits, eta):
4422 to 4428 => 4425.72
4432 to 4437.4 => 4435.92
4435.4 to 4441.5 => 4435.92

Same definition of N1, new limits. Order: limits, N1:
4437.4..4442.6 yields 64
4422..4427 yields 59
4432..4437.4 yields 63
